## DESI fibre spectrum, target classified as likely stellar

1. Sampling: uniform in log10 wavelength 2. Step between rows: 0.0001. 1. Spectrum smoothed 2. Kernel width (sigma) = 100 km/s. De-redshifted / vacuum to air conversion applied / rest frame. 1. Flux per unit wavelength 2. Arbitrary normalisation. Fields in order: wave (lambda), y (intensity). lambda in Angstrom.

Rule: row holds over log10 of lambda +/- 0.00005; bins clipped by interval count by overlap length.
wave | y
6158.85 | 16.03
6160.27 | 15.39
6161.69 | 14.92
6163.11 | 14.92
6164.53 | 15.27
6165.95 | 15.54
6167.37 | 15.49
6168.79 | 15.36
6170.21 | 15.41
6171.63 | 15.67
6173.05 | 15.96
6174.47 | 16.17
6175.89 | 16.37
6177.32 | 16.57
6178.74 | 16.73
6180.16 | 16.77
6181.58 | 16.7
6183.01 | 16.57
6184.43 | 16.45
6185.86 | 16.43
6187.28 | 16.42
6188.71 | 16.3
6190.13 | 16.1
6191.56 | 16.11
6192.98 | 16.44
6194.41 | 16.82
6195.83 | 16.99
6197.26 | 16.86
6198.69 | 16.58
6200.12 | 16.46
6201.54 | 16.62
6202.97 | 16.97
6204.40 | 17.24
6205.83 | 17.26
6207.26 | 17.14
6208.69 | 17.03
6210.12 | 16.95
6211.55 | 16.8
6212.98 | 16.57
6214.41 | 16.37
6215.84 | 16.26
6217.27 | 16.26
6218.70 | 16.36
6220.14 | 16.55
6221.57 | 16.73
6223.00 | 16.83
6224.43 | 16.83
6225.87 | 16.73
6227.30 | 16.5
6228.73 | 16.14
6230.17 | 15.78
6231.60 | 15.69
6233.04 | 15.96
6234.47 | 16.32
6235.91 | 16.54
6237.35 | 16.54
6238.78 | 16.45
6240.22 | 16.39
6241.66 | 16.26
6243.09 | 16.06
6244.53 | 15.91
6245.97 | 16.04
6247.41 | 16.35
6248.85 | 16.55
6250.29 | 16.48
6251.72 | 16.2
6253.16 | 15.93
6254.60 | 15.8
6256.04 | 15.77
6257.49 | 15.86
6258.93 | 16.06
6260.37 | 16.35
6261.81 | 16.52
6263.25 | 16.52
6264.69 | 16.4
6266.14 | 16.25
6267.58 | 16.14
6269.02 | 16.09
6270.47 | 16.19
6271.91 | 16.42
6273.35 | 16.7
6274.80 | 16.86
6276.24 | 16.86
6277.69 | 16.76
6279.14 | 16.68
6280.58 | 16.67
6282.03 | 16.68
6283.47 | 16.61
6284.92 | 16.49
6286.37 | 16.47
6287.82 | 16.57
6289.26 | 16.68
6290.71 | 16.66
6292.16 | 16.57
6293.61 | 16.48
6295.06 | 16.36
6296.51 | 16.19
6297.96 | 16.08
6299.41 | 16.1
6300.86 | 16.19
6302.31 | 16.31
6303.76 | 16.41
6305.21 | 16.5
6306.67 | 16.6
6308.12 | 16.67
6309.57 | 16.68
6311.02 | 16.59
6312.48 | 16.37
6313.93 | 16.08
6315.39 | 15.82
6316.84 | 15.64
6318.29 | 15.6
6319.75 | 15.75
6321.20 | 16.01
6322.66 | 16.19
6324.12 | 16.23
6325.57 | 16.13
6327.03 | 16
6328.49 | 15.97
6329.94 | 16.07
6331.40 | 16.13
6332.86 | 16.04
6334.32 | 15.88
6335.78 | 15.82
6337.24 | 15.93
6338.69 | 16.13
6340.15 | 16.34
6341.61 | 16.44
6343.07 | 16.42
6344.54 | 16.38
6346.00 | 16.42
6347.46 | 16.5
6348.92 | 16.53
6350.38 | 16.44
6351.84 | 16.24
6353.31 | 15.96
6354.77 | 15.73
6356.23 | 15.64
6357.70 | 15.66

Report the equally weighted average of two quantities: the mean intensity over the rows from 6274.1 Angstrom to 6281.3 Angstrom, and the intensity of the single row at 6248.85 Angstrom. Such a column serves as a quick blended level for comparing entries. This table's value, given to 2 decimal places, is 16.66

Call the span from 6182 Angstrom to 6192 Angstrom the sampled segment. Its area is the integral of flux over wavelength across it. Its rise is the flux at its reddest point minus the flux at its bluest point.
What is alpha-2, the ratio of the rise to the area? -0.0028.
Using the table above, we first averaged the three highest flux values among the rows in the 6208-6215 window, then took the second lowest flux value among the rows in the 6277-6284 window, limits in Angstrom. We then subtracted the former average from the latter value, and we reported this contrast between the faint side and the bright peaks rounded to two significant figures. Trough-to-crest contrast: -0.26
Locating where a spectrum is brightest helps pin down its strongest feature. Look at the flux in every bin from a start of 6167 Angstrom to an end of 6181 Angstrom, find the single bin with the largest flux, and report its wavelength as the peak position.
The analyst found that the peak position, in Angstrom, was 6180.16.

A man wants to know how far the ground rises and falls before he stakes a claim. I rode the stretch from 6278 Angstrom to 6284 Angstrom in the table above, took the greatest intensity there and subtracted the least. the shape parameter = 0.1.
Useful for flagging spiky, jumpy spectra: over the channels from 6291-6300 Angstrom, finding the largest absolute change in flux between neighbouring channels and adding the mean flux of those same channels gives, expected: 16.5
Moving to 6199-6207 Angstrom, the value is 17.3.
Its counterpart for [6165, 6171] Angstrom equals 15.6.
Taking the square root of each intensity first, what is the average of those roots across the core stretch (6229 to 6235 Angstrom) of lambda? 3.99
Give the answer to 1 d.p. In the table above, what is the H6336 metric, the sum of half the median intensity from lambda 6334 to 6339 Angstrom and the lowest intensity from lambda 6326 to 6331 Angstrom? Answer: 23.9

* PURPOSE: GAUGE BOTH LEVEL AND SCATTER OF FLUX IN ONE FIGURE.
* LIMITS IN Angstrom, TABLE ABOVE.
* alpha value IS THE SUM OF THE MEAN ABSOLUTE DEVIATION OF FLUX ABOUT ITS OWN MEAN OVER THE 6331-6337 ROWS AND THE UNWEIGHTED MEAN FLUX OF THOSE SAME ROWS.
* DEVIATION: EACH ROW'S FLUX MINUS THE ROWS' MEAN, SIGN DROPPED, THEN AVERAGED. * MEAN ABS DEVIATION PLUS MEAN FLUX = 16.1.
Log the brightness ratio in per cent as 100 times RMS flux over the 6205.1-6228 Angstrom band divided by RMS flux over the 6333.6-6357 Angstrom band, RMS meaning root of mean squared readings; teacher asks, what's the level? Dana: 103.2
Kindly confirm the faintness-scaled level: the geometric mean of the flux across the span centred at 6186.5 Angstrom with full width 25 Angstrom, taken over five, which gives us 3.30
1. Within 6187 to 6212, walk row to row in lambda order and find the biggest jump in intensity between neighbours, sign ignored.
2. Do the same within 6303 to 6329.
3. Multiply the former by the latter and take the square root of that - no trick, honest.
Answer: 0.33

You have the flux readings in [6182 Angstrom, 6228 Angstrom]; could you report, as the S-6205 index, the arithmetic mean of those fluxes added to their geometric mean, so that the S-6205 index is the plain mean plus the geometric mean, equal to 33.3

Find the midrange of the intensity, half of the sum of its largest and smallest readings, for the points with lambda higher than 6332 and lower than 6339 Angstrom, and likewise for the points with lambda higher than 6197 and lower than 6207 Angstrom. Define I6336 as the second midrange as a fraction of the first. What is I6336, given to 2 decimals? 1.06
